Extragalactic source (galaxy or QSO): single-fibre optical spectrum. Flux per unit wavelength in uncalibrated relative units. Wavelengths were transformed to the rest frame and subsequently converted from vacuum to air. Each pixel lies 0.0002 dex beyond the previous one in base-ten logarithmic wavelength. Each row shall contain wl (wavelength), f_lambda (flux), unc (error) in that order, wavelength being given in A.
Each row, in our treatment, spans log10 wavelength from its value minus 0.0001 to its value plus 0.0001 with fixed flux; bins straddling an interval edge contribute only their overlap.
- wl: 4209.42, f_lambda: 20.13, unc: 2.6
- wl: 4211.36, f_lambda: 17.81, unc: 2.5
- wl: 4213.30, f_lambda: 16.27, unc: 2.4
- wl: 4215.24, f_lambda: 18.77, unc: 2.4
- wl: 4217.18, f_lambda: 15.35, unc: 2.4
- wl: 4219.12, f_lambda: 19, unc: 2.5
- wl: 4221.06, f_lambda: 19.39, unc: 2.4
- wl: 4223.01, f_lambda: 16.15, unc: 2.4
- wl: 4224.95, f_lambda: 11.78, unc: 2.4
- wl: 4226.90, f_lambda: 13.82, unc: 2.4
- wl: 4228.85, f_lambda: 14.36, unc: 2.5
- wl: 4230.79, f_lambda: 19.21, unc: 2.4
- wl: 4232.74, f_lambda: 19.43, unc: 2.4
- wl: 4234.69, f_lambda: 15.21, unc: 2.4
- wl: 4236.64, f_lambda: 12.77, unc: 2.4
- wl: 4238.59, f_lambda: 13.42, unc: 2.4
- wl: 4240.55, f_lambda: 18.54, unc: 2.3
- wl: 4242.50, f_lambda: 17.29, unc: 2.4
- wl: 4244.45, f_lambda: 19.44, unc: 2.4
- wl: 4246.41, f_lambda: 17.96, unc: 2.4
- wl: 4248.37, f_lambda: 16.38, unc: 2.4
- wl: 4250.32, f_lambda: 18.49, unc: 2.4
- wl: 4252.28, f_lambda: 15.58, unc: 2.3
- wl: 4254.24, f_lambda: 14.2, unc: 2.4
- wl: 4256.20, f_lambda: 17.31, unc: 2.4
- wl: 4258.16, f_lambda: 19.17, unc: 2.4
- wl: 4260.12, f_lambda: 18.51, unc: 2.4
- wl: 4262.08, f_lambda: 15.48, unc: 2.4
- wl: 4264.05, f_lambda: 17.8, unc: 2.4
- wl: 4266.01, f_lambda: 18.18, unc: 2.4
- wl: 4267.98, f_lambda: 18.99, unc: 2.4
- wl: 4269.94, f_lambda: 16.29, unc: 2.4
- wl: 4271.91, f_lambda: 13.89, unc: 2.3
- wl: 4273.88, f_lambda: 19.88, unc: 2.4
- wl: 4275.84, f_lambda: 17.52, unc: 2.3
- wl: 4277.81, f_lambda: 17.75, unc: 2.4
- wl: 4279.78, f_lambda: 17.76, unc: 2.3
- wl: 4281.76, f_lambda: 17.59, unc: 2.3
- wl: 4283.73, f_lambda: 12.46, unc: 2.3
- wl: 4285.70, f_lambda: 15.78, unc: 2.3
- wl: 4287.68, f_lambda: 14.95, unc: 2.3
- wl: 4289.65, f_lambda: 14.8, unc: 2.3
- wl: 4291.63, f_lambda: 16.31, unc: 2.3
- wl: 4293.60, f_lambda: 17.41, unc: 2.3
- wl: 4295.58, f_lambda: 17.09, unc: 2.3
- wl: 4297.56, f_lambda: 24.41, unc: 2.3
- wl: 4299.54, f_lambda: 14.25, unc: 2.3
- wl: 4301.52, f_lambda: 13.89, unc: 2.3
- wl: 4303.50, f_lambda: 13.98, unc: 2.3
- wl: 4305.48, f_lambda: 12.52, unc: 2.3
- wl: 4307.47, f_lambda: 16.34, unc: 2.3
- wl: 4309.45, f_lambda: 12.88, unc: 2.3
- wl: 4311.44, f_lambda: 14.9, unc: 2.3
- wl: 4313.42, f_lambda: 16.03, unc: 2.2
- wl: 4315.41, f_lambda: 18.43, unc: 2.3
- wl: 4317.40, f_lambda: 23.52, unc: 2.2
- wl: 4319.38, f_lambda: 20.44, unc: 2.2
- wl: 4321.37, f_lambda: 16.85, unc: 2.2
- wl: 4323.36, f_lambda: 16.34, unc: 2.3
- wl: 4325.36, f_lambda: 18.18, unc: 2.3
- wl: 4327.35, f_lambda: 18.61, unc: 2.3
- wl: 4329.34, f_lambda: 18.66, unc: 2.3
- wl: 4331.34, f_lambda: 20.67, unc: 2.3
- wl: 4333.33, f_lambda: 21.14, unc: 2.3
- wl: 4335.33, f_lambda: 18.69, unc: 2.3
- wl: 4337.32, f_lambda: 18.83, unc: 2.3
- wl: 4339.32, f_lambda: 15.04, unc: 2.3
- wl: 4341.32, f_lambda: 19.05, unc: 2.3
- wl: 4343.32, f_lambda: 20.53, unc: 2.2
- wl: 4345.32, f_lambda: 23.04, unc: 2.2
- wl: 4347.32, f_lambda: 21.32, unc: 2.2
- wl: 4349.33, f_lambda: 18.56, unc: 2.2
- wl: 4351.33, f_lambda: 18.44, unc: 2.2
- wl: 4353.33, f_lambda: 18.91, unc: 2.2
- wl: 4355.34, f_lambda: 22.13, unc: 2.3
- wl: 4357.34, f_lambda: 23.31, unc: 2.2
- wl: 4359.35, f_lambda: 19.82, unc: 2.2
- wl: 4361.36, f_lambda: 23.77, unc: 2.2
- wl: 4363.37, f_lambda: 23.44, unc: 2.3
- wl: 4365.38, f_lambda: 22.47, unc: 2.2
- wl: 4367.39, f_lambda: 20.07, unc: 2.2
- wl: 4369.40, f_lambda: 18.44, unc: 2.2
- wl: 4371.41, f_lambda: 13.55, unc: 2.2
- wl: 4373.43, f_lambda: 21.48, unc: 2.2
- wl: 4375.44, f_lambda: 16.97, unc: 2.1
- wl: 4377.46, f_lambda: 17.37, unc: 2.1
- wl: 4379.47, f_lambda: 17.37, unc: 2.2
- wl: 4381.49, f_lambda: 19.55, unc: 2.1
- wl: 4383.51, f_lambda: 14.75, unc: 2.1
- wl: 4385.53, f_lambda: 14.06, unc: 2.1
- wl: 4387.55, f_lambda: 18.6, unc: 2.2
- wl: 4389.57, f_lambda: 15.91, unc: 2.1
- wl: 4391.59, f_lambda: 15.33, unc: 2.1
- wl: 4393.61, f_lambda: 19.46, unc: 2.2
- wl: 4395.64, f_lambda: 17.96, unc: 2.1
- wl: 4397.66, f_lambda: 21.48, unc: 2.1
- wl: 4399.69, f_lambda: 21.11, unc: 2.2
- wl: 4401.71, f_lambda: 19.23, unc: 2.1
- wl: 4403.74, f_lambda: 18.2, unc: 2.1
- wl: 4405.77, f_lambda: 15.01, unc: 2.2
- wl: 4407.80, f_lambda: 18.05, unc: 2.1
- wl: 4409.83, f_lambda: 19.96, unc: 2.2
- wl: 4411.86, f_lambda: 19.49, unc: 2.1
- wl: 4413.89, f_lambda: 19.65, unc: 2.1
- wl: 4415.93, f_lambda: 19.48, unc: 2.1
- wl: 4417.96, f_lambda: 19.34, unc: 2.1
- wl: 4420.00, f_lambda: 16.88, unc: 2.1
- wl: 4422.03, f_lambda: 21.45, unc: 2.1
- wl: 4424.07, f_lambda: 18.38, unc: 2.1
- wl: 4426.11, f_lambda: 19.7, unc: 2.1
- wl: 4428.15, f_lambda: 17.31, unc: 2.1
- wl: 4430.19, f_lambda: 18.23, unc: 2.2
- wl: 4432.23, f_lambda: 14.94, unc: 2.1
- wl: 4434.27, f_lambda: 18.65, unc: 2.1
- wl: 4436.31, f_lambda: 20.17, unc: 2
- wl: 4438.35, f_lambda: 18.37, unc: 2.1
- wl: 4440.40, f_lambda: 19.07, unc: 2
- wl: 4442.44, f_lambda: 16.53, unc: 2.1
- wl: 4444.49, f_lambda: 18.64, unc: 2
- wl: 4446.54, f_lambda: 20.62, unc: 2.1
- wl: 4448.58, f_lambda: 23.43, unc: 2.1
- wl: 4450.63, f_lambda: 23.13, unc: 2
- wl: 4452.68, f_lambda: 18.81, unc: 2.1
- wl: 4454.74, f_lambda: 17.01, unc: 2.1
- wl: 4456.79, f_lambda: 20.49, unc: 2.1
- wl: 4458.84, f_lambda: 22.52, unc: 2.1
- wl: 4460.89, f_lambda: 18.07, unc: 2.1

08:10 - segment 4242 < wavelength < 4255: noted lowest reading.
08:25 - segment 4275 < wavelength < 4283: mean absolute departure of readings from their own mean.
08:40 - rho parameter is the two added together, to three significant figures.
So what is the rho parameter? 14.3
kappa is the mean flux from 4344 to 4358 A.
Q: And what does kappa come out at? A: 20.8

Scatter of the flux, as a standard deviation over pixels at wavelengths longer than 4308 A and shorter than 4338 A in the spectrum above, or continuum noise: 2.6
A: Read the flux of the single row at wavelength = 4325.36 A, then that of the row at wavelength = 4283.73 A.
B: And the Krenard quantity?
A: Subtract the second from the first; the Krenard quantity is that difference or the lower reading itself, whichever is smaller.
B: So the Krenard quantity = 6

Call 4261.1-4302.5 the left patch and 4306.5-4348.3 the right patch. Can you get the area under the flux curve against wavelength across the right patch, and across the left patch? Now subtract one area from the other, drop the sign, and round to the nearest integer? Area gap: 81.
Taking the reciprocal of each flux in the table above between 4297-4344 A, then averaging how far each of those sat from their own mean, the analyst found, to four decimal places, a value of 0.0089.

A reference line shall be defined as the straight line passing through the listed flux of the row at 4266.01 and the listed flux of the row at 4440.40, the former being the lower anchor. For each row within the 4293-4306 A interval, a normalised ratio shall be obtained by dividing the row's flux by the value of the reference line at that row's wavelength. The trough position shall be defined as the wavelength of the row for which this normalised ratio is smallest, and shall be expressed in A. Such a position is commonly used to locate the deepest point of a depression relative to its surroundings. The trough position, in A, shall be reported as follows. 4305.48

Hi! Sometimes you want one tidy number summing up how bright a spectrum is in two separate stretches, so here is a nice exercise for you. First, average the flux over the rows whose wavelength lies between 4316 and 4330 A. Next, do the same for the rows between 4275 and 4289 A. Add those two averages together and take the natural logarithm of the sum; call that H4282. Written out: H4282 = 3.56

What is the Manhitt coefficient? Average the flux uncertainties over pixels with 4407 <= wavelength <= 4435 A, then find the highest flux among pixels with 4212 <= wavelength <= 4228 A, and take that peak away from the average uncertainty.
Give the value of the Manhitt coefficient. -17.3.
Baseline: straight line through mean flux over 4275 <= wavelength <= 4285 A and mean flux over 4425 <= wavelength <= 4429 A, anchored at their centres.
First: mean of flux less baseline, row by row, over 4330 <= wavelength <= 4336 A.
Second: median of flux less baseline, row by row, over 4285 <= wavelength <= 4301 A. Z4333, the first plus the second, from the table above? 2.2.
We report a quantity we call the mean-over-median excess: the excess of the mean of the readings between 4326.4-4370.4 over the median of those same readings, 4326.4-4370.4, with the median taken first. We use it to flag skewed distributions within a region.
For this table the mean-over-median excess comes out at 0.3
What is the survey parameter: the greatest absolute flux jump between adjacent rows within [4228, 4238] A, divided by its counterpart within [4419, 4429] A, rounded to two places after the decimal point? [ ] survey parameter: 1.06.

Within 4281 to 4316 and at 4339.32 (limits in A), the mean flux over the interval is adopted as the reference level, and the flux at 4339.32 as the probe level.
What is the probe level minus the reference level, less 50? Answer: -50.7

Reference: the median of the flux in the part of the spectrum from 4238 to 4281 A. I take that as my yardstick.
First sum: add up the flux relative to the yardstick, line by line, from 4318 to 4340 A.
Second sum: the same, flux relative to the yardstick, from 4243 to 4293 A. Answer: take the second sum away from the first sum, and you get -12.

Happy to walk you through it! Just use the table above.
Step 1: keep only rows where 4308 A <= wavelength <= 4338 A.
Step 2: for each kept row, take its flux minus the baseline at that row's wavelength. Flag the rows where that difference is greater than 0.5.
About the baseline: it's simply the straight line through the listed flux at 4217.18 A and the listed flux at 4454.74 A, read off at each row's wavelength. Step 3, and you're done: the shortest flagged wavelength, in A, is 4315.41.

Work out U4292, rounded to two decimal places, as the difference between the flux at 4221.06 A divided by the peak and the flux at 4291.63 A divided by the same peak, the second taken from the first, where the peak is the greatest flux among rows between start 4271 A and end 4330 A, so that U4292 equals 0.13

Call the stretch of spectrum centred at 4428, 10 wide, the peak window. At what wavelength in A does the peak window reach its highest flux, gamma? 4426.11 A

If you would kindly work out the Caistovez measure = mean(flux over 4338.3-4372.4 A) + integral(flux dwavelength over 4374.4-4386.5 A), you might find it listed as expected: 222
